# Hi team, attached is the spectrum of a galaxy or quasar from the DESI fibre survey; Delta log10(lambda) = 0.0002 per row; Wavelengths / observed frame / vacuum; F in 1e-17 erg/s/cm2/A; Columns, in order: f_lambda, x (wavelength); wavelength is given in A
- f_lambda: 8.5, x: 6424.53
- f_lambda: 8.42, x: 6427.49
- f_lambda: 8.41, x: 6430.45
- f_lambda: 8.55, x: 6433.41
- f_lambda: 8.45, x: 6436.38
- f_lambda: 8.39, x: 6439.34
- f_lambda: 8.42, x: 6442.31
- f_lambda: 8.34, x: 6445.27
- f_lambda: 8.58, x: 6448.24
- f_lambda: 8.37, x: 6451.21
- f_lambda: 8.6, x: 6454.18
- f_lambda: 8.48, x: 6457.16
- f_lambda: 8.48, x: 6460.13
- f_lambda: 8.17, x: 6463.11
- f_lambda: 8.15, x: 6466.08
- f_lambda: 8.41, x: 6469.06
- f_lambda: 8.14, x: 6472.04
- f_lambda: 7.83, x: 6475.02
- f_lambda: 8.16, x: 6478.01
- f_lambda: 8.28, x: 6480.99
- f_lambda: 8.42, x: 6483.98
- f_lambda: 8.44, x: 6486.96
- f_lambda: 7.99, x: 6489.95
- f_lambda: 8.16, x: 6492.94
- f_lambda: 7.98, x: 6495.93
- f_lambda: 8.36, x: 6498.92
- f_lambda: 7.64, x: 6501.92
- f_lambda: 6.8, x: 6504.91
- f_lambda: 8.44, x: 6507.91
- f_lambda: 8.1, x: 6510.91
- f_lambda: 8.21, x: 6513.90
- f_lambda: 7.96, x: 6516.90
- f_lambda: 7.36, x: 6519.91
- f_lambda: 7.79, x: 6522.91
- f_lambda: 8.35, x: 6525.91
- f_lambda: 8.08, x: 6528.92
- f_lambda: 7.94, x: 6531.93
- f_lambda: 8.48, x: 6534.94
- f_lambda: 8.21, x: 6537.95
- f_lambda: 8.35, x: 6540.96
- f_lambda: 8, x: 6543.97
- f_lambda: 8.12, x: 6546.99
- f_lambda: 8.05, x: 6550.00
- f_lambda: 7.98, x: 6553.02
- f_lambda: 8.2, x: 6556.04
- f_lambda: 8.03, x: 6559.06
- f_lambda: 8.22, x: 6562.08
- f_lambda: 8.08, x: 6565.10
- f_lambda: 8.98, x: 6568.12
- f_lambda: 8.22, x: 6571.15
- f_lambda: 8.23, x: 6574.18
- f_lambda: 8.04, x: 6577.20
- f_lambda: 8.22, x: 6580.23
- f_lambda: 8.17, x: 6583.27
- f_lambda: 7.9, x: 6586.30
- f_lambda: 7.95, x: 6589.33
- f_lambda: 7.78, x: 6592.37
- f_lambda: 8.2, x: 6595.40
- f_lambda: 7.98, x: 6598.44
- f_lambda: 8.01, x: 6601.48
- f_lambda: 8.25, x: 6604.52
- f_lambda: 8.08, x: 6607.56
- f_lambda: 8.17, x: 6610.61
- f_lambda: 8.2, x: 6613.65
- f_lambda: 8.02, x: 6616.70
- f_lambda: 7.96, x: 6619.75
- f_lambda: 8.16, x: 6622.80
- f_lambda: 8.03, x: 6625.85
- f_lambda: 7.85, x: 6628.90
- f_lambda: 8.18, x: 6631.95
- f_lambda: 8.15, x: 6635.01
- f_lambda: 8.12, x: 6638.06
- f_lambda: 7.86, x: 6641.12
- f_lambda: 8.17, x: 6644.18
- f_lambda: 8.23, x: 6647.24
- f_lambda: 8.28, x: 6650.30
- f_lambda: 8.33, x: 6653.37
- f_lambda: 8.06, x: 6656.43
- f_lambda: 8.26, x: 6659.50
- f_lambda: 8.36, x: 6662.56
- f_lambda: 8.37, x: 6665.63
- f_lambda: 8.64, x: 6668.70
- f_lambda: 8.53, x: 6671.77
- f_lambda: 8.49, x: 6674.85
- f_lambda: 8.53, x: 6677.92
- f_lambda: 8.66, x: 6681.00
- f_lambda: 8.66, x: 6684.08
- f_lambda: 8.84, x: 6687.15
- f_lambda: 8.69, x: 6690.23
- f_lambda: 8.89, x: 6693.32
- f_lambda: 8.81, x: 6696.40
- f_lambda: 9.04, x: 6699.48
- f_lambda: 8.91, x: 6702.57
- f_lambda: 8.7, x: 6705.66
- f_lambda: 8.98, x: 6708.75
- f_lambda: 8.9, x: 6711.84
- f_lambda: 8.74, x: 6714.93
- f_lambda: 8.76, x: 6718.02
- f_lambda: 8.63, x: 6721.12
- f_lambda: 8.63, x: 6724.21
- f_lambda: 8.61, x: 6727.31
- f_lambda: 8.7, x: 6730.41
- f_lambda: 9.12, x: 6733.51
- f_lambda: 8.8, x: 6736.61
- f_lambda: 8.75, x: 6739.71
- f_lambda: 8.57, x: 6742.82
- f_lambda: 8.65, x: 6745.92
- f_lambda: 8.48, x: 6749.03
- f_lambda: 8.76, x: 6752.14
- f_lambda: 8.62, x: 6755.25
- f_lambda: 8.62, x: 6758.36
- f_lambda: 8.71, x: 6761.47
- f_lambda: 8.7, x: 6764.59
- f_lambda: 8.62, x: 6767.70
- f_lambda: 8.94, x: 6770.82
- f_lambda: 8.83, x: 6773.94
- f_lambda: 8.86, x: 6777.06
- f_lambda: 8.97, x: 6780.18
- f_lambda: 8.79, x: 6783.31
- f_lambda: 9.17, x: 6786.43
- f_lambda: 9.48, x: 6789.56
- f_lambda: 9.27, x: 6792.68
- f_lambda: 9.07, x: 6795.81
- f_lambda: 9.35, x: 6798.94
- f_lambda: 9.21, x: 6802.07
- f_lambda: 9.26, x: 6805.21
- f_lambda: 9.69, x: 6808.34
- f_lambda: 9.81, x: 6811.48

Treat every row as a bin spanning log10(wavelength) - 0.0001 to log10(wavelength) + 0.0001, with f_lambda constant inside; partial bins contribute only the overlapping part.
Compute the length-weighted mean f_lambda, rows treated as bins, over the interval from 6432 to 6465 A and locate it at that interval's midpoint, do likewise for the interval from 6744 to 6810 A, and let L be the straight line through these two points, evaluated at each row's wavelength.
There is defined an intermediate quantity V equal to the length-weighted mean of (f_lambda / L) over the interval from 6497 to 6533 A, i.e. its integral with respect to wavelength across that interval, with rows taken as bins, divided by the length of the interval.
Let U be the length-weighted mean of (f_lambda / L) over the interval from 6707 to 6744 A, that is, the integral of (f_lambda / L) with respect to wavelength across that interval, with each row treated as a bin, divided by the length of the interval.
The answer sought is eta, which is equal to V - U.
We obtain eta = -0.06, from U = 0.99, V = 0.927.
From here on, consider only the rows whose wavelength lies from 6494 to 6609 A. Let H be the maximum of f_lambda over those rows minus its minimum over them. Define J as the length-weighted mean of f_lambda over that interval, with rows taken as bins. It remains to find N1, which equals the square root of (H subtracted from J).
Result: 2.43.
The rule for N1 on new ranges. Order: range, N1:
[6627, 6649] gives 2.78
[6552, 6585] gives 2.69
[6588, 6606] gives 2.75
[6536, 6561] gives 2.78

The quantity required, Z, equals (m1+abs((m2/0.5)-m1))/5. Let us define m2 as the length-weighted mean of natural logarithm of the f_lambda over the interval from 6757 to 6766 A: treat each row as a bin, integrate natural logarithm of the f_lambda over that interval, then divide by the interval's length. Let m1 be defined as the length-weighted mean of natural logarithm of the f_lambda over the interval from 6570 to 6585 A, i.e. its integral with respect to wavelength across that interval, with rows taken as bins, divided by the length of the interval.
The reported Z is 0.864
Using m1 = 2.10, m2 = 2.16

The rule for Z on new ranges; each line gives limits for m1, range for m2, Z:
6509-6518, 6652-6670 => 0.848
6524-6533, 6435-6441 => 0.852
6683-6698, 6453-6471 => 0.850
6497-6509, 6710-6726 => 0.867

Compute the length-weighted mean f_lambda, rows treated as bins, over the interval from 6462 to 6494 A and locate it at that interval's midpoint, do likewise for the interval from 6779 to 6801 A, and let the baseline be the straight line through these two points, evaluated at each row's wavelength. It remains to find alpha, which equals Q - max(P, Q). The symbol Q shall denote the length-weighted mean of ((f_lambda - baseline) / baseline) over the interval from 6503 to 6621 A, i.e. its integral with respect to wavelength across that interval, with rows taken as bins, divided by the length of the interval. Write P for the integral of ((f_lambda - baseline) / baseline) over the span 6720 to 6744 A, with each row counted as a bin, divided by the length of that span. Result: -0.017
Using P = -0.028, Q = -0.045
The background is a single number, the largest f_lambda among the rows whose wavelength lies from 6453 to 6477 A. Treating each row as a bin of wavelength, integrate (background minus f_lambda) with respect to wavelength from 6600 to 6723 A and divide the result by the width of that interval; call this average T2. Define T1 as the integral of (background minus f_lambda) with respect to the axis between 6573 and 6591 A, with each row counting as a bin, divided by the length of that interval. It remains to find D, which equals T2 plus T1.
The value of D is 0.7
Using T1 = 0.52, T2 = 0.2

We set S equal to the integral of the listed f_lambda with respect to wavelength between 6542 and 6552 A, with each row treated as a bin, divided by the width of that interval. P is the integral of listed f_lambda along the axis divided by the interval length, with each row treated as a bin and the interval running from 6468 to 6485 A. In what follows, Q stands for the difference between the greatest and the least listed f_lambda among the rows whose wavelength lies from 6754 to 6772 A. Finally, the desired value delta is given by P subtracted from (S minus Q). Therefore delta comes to -0.4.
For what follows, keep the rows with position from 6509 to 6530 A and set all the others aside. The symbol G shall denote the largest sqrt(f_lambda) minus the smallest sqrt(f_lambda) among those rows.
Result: 0.177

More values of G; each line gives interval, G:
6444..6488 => 0.134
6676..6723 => 0.086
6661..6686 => 0.051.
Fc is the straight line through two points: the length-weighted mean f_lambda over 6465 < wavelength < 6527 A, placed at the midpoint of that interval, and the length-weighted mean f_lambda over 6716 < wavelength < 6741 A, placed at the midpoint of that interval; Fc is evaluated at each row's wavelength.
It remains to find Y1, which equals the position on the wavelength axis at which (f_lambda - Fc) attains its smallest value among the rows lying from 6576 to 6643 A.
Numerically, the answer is 6641.12 A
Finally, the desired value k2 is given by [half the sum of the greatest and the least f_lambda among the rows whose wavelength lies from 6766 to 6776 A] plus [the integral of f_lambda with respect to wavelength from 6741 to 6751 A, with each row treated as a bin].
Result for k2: 95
